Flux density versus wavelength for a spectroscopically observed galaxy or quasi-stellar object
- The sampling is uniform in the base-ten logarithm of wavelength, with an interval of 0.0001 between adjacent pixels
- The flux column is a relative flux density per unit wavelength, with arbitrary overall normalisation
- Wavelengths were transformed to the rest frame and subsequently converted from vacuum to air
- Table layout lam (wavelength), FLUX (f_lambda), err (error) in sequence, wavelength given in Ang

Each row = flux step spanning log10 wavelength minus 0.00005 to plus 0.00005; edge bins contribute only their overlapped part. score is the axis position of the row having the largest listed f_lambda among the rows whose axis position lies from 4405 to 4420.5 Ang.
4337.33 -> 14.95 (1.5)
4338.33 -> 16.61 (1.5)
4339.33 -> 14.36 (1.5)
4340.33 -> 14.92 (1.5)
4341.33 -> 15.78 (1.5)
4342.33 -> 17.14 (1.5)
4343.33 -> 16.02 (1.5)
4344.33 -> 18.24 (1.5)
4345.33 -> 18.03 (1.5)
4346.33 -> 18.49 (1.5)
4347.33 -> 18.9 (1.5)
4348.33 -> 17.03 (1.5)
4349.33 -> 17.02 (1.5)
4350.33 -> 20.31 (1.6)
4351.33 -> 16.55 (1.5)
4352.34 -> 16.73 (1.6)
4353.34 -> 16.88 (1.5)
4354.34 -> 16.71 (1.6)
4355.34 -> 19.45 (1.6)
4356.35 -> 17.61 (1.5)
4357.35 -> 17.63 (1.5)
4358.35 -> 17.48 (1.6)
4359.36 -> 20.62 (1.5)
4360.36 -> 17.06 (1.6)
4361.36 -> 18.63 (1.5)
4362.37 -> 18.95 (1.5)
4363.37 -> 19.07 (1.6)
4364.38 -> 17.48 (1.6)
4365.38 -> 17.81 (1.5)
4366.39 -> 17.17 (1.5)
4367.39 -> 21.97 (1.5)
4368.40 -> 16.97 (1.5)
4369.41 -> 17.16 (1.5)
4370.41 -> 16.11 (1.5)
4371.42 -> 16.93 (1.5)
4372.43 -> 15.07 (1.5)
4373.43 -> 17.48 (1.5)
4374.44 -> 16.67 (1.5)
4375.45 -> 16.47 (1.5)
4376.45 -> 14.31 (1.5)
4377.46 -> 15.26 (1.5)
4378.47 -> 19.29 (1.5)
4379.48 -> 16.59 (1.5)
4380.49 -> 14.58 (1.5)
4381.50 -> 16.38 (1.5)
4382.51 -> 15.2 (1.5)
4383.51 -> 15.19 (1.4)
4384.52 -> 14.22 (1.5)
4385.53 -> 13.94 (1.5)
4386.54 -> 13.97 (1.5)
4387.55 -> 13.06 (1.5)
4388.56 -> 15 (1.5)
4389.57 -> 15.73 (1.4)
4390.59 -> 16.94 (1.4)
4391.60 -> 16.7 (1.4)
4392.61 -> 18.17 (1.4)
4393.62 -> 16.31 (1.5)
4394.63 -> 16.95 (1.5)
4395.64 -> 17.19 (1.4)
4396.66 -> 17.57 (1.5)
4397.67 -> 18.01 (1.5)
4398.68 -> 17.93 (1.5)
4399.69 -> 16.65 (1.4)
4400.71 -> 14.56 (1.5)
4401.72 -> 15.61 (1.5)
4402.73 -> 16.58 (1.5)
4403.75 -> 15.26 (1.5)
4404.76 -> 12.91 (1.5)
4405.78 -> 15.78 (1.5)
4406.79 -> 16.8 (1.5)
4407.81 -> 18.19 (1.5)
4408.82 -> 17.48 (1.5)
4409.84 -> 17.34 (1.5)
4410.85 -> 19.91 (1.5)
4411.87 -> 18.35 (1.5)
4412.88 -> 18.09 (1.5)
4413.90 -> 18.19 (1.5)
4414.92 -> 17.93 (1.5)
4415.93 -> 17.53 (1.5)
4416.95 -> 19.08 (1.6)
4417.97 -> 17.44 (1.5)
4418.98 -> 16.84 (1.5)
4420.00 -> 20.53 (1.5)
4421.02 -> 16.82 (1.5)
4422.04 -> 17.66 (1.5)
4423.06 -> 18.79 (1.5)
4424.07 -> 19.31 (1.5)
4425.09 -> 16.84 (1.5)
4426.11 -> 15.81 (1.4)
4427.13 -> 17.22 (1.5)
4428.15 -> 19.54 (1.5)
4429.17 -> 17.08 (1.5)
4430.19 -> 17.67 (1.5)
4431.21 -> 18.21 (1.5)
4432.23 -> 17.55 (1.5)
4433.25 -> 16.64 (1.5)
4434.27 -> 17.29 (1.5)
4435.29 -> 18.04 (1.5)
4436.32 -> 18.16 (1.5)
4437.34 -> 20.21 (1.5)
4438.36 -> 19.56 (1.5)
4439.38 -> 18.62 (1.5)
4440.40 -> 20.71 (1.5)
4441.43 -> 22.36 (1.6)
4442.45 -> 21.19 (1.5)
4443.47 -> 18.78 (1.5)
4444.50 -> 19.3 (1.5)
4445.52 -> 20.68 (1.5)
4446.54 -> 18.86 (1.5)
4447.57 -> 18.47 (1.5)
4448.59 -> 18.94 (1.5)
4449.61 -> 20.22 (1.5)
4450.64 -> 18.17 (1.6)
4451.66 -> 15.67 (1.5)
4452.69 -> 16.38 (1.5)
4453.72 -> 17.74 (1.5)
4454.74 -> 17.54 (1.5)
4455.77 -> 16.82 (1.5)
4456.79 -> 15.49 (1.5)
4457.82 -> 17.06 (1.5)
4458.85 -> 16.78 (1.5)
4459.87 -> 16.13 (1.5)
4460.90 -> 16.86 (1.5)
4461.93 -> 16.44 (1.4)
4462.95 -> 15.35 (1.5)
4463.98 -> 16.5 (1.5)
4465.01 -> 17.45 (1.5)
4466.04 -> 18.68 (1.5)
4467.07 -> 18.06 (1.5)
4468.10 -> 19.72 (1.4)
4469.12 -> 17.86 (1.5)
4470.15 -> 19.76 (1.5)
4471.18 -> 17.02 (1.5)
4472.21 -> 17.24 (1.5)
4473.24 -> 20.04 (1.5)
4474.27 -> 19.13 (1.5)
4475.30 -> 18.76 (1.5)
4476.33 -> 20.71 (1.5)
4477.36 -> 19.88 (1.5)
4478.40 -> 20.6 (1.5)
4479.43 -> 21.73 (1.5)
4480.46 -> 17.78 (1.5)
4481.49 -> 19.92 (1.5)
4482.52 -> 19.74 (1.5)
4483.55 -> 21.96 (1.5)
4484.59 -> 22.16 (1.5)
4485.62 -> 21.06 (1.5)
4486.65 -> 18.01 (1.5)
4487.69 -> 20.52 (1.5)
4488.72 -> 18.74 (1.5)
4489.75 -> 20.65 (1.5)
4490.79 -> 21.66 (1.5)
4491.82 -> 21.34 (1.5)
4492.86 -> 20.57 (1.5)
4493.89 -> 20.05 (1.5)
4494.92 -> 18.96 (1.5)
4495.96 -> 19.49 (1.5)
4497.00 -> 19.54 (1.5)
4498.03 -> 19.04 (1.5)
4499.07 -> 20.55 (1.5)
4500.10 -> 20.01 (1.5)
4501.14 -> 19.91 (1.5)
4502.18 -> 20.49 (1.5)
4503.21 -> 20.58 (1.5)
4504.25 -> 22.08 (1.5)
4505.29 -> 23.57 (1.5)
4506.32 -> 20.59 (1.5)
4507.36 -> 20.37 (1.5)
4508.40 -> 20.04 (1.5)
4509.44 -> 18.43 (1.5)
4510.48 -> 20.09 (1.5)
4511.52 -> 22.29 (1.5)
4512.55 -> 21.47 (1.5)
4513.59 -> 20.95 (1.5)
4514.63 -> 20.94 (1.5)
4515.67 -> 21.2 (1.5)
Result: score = 4420.00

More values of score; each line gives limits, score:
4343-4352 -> 4350.33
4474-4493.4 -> 4484.59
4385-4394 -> 4392.61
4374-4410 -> 4378.47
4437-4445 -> 4441.43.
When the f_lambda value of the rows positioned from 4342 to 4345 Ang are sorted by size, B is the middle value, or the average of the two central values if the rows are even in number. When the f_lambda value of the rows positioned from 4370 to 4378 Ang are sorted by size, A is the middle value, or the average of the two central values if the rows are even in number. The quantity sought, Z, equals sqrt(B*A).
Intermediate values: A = 16.3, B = 17.1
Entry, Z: 16.7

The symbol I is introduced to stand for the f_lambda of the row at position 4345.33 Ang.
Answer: 18.03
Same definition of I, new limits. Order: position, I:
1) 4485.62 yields 21.06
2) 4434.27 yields 17.29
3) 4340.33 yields 14.92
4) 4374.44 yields 16.67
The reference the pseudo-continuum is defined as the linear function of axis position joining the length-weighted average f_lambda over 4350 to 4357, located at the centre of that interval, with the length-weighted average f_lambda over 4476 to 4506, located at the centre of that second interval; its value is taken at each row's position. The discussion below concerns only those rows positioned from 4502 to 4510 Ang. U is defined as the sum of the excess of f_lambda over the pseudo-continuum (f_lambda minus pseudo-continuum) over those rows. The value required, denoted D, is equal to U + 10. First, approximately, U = 1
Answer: 11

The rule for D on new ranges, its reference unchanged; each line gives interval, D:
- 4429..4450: 2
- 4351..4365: 12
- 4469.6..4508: 1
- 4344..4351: 15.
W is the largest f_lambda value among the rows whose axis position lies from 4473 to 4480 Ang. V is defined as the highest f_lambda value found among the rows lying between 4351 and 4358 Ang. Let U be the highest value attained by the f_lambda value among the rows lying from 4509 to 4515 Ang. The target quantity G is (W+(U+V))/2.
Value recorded 32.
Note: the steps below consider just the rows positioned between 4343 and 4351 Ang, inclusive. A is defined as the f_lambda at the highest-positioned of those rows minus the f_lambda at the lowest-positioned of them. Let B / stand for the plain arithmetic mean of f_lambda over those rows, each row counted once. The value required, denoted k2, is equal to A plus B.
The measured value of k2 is 22.3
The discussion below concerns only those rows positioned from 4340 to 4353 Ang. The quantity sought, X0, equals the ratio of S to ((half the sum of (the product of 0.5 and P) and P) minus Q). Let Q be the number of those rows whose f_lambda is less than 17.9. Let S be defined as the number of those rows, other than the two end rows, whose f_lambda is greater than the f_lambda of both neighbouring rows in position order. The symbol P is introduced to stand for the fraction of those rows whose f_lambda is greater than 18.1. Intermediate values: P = 0.31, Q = 8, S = 4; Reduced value -0.5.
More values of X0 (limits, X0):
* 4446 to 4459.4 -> -0.4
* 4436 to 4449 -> 4.0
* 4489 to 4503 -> 4.0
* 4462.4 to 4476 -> -0.7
